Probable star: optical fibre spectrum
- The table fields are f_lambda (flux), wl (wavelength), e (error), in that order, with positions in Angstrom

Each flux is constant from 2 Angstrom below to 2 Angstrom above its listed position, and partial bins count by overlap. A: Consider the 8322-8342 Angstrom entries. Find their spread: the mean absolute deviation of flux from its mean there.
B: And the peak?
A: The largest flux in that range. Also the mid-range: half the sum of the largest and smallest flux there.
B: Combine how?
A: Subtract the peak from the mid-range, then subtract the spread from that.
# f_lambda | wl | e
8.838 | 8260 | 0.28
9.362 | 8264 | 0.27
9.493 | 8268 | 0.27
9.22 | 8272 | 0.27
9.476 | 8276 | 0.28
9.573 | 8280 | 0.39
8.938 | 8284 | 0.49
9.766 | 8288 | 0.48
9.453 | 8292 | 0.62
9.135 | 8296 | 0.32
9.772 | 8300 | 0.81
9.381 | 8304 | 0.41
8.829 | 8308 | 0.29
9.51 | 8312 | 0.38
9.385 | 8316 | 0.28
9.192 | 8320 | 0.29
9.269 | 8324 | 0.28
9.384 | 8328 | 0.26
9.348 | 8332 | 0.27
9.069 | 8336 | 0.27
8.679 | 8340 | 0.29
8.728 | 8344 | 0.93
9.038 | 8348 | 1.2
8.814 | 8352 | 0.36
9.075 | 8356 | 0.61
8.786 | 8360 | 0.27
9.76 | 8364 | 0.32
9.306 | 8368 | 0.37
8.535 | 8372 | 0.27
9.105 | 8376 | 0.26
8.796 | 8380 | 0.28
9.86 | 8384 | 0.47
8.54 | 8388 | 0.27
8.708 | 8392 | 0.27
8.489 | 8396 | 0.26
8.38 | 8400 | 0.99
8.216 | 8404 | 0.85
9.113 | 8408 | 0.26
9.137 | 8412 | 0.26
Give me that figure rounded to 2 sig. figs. -0.57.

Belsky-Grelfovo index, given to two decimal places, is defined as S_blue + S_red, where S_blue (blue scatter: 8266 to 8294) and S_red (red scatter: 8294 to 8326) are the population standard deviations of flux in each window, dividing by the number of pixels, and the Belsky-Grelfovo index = 0.51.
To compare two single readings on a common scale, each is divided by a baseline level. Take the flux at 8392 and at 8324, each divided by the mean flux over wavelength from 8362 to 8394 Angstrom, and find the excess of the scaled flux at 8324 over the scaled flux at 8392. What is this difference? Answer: 0.062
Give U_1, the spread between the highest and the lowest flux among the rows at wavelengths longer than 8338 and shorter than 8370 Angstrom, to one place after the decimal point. 1.1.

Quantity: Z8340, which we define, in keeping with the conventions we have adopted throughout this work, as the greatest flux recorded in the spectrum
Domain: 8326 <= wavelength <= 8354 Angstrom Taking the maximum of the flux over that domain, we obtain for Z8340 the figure 9.384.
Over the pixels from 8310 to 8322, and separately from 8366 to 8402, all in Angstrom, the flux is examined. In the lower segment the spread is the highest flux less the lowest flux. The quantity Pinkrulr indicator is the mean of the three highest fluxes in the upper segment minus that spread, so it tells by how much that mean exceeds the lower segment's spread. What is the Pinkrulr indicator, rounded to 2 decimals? 9.11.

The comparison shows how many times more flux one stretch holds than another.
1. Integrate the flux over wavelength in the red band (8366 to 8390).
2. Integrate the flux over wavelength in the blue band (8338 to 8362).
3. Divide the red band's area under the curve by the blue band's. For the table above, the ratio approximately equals 1.02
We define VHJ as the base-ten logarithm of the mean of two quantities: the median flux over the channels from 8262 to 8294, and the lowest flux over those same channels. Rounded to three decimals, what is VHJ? 0.964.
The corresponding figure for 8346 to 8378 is 0.944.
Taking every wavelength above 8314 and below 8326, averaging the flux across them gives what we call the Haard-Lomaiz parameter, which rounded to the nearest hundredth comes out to 9.28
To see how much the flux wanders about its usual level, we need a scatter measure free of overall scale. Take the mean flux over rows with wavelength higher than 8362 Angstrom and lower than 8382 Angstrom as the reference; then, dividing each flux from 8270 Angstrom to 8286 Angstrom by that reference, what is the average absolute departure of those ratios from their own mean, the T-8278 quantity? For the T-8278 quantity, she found 0.024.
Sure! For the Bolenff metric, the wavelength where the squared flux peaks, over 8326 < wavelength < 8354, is 8328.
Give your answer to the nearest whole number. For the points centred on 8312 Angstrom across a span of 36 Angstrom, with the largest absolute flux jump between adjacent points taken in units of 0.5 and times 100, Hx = 136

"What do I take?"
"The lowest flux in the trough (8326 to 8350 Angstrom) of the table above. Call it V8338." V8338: 8.679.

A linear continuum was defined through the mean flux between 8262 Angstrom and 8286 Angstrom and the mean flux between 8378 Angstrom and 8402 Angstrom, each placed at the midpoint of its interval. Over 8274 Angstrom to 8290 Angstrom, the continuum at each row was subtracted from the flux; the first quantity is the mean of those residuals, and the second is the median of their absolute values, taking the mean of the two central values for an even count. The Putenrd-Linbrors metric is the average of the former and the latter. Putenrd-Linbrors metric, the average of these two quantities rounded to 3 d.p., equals 0.220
